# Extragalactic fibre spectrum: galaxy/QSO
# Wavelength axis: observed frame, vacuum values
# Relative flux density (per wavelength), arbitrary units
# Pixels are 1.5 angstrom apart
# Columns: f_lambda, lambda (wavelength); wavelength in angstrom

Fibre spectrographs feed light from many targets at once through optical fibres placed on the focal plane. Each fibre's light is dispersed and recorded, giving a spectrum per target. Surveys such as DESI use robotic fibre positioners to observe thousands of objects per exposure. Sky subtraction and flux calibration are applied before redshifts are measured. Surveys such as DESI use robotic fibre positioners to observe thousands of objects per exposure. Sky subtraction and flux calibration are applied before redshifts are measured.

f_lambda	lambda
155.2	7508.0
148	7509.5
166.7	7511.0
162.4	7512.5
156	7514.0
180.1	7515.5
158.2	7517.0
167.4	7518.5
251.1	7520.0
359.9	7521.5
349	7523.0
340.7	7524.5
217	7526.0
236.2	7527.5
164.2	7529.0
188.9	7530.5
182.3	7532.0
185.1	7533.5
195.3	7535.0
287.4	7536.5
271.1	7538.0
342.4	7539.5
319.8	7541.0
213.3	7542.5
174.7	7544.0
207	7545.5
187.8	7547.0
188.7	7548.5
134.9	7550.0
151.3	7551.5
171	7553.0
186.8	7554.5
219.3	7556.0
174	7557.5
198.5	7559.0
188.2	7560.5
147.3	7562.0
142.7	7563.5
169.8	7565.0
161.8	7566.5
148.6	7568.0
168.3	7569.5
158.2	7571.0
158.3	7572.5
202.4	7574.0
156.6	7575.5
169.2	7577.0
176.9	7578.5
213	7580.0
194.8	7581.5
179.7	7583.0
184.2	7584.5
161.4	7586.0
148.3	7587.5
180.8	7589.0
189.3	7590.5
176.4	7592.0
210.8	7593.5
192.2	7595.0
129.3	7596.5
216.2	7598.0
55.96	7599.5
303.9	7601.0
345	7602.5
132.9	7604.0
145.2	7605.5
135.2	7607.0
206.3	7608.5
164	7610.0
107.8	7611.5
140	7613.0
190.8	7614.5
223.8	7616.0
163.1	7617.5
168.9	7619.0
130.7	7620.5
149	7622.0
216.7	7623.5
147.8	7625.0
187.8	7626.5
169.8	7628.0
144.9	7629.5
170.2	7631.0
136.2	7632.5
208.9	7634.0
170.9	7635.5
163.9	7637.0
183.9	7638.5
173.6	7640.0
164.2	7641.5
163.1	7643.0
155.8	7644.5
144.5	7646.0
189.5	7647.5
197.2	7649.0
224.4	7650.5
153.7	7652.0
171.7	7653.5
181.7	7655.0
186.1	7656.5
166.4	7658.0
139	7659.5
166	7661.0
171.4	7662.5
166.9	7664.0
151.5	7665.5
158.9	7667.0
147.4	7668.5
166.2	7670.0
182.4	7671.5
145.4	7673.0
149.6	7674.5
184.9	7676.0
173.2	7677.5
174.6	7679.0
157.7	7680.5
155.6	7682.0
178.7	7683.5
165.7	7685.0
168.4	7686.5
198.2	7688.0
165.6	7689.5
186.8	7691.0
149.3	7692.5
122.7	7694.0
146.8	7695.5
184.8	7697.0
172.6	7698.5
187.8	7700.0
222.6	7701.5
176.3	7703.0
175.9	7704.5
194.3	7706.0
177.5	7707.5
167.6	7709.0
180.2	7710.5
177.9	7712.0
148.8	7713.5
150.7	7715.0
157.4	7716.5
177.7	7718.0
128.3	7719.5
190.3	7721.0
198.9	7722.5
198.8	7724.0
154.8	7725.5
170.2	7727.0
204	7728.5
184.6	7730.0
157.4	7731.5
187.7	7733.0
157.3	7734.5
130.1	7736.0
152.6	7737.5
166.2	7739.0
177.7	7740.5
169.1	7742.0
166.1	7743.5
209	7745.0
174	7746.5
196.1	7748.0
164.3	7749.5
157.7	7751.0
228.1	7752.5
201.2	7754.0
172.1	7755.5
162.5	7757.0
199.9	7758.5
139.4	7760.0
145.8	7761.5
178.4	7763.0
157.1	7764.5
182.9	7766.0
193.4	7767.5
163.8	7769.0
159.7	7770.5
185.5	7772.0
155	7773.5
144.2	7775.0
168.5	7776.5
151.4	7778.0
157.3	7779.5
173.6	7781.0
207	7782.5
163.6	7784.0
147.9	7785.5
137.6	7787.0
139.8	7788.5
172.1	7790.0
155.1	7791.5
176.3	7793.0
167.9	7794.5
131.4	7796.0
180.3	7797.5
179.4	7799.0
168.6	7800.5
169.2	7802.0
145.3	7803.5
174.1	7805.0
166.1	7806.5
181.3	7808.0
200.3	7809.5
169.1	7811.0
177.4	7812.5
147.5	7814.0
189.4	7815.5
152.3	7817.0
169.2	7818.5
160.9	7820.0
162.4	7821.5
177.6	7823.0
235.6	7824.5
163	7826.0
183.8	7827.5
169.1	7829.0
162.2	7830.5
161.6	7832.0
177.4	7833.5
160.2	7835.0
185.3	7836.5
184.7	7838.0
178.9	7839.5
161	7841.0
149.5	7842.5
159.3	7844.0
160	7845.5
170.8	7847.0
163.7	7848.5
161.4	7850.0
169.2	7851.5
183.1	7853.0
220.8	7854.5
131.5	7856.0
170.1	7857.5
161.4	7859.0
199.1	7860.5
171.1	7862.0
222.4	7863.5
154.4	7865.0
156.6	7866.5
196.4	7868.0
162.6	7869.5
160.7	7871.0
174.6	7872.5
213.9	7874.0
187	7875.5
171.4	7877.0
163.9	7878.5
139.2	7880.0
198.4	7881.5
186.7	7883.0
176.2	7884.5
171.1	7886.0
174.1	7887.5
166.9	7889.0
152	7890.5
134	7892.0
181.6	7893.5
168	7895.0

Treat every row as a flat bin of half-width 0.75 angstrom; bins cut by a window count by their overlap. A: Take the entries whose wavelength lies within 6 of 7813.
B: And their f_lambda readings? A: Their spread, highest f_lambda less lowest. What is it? 53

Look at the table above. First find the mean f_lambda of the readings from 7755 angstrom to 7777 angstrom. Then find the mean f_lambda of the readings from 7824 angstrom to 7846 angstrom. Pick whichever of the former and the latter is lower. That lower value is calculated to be 167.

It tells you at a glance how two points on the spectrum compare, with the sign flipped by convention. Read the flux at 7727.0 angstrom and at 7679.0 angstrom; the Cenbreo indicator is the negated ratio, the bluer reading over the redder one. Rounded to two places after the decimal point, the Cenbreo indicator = -1.03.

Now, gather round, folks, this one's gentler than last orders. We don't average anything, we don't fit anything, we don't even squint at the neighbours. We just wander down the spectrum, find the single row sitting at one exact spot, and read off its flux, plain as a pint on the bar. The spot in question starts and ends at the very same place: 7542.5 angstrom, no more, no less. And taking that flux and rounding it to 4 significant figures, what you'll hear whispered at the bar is 213.3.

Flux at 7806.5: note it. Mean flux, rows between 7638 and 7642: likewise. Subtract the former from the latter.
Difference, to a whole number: 8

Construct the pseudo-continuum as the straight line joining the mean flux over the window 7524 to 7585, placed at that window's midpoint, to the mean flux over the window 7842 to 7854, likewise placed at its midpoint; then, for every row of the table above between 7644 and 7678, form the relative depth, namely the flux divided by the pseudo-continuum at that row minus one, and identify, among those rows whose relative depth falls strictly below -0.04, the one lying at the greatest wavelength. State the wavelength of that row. 7677.5 angstrom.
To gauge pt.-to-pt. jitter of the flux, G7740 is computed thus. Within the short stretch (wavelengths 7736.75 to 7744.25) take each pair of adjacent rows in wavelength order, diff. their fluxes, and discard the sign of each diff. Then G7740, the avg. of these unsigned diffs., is 9.2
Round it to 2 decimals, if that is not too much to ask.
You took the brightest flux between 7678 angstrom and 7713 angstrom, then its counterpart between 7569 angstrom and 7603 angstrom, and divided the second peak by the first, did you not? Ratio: 1.55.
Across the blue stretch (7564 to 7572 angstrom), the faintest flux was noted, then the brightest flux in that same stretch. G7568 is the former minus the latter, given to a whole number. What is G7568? -21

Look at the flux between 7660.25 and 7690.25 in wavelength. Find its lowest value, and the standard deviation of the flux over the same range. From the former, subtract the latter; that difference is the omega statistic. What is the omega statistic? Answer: 132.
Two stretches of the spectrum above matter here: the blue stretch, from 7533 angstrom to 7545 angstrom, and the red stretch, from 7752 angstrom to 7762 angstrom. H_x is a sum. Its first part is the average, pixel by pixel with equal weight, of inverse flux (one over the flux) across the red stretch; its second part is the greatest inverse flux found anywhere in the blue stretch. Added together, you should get 0.0115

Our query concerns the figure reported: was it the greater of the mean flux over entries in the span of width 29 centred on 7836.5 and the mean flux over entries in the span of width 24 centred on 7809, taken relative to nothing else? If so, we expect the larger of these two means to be 172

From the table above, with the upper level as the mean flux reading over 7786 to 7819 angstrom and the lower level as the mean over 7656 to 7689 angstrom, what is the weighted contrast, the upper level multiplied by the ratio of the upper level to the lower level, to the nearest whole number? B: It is 166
